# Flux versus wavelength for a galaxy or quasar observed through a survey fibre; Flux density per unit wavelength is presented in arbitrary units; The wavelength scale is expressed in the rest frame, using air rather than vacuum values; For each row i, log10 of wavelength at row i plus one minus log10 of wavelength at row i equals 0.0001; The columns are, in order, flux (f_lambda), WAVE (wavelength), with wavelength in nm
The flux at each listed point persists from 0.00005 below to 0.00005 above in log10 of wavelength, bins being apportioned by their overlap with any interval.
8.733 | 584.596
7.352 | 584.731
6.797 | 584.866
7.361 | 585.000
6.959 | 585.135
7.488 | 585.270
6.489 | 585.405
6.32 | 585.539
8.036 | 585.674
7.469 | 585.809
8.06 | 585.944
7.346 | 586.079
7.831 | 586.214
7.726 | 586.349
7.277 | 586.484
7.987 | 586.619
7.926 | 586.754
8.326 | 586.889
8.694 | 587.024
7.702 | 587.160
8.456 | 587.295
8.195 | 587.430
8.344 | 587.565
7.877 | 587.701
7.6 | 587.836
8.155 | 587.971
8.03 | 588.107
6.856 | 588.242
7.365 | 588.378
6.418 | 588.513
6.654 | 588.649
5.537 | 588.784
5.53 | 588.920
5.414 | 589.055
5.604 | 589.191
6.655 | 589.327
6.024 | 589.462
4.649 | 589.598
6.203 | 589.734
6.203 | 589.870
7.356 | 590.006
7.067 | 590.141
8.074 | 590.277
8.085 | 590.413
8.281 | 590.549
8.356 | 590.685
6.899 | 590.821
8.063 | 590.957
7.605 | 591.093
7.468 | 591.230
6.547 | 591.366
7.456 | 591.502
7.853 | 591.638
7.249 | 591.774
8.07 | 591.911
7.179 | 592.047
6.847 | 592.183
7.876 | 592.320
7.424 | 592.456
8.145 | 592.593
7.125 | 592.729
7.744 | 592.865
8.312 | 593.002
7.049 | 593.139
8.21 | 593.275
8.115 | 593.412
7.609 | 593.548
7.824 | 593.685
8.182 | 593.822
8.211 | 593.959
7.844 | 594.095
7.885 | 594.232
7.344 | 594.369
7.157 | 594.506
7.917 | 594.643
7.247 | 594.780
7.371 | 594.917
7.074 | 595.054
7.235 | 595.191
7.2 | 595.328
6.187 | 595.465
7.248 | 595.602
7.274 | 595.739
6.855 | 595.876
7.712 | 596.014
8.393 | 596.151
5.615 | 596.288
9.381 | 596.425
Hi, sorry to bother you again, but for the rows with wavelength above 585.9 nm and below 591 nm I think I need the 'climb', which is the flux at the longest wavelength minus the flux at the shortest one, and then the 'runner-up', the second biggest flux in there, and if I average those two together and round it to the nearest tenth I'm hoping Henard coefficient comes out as 4.2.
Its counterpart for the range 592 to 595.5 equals 3.6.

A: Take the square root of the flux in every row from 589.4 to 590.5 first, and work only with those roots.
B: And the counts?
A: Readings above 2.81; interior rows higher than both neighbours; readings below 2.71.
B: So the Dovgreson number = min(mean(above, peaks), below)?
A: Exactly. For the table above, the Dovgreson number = 1.5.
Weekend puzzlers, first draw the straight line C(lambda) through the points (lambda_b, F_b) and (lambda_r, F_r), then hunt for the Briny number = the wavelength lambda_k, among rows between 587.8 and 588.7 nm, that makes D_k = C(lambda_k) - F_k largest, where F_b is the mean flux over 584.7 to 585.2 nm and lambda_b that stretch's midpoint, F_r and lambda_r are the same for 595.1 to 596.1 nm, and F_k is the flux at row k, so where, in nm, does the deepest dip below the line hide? 588.513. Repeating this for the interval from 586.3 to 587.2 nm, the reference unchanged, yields 586.484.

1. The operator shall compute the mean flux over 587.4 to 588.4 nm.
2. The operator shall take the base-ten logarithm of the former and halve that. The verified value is 0.446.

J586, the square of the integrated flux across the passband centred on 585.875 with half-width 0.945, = 198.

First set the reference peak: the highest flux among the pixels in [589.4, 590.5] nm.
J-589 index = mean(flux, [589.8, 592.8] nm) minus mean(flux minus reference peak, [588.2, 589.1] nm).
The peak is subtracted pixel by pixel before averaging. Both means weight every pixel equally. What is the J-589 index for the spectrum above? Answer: 9.34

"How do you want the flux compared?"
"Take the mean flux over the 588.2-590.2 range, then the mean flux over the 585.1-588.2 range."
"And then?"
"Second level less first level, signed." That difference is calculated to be 1.5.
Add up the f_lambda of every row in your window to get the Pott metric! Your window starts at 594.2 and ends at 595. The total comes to 45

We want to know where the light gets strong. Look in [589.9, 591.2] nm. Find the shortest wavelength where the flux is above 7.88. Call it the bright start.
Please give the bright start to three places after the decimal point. 590.277 nm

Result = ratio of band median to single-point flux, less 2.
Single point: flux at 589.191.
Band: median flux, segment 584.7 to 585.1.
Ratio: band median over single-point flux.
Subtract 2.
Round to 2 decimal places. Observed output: -0.69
